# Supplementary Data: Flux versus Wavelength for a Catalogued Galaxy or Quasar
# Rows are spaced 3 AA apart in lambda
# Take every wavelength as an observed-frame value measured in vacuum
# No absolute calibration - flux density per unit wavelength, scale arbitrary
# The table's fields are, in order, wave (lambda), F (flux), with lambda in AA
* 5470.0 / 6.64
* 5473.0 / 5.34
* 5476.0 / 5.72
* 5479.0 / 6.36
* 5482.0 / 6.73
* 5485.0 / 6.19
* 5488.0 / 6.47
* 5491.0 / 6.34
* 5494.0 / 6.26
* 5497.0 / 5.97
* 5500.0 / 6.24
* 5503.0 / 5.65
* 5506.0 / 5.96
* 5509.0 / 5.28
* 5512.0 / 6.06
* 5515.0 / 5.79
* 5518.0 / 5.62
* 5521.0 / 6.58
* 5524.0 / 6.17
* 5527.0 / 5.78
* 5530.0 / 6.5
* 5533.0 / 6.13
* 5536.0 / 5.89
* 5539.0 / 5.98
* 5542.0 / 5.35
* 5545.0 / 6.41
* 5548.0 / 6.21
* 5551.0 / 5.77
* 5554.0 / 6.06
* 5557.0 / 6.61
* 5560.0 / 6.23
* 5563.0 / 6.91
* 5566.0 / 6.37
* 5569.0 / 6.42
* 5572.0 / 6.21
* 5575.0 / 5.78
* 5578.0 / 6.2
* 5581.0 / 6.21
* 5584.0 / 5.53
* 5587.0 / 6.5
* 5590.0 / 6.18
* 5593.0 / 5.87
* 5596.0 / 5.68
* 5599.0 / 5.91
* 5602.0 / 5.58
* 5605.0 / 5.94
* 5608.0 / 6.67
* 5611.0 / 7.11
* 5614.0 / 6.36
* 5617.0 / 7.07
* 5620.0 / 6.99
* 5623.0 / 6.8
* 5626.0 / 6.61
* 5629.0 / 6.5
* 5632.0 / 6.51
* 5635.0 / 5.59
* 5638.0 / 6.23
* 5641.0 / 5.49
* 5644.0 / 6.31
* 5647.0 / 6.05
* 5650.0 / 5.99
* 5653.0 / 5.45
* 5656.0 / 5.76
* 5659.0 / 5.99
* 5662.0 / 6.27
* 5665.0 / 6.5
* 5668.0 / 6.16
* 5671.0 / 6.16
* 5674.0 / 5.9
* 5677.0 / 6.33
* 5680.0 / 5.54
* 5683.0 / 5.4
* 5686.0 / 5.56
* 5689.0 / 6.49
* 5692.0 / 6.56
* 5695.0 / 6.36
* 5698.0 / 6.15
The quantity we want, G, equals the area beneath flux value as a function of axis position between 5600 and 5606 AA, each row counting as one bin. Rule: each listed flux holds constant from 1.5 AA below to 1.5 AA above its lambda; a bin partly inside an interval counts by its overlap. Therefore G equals 34.5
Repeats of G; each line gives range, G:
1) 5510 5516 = 35.3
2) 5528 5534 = 37.7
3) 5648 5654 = 34.6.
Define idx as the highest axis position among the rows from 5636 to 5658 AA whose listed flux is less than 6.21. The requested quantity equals 5656.0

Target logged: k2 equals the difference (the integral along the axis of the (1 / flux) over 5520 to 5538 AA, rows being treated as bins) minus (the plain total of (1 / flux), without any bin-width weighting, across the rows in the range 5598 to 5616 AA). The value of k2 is 1.96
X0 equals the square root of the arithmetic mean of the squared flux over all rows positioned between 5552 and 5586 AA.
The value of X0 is 6.24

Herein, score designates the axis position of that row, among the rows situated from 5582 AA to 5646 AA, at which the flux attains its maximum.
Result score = 5611.0 AA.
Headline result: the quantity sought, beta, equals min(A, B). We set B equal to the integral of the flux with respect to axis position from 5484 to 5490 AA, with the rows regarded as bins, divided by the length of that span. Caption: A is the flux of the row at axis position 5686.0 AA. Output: 5.56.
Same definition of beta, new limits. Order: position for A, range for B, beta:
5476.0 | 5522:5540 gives 5.72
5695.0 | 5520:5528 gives 6.18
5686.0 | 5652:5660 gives 5.56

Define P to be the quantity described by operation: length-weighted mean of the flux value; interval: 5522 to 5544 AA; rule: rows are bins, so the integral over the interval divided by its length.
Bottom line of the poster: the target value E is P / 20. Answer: 0.300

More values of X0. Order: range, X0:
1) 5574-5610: 6.01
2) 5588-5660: 6.21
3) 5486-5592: 6.11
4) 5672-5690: 5.88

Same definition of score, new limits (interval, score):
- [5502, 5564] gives 5563.0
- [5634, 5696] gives 5692.0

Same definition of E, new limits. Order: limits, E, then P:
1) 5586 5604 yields 0.297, 5.94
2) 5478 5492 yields 0.321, 6.42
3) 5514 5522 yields 0.299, 5.97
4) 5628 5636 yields 0.311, 6.22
